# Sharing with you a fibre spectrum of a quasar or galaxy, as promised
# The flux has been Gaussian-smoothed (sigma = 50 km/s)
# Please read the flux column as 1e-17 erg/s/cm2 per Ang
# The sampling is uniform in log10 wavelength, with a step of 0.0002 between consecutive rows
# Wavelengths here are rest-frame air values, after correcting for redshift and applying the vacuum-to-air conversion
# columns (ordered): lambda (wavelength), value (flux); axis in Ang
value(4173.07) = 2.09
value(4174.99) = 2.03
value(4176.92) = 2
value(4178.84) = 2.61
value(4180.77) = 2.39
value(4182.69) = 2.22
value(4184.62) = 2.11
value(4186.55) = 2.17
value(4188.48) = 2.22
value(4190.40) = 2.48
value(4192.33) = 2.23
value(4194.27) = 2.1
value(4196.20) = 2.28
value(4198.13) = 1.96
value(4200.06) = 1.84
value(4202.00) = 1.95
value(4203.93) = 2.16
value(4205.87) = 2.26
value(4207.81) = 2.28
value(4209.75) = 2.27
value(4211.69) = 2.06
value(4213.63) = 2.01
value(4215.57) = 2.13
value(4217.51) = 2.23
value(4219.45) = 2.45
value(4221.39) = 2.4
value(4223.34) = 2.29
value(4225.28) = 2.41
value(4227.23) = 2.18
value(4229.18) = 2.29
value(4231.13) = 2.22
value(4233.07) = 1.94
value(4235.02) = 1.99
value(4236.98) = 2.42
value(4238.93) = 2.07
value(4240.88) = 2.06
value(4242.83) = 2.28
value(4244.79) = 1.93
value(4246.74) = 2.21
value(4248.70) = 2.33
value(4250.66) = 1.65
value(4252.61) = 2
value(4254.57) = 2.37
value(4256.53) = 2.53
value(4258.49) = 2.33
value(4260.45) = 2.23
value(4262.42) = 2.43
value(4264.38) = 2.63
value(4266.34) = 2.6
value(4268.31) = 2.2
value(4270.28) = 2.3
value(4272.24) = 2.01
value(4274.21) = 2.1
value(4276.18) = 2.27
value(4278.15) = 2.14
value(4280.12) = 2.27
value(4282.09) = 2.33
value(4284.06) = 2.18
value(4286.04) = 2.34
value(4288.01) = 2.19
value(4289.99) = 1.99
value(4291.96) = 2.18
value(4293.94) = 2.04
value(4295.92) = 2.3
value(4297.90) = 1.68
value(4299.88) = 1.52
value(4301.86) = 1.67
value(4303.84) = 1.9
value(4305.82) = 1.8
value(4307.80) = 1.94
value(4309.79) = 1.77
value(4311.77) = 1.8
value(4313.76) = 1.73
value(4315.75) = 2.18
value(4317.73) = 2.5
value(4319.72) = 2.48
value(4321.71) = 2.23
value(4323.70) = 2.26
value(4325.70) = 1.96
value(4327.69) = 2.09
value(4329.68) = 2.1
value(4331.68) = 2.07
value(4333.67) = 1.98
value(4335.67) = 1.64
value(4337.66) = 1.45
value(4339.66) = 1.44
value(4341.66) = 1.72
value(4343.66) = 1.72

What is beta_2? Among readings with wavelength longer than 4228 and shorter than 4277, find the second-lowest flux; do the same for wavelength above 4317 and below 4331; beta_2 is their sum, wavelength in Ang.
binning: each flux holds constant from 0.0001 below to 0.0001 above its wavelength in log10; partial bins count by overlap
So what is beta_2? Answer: 4.02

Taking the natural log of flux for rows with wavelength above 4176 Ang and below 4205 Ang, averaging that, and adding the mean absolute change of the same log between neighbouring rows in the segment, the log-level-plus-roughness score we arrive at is 0.87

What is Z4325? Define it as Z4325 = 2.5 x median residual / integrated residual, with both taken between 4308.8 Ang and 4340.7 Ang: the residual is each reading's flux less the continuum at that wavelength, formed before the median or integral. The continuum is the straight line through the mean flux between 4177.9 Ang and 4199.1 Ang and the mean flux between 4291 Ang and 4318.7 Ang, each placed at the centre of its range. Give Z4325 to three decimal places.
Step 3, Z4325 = 0.128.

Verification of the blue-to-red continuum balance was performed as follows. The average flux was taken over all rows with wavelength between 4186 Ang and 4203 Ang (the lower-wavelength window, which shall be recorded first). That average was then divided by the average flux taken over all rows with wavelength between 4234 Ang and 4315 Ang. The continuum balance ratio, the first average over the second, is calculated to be 1.01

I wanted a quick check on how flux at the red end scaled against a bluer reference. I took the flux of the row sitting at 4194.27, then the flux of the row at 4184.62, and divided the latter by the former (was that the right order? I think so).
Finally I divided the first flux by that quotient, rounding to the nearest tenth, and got 2.1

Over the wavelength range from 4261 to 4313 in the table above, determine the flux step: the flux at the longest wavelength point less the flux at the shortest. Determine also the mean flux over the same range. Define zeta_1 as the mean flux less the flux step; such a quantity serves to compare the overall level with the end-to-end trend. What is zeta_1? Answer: 2.73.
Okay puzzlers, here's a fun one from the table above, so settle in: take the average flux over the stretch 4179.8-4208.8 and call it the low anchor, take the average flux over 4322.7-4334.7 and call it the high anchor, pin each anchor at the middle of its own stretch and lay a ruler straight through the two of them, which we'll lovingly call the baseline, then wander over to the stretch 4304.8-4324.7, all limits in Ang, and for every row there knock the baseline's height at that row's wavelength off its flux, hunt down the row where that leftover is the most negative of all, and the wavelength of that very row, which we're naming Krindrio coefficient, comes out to 4313.76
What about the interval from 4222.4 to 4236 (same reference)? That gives 4233.07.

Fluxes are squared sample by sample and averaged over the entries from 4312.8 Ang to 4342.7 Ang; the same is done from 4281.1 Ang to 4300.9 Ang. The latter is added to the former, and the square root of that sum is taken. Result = 2.90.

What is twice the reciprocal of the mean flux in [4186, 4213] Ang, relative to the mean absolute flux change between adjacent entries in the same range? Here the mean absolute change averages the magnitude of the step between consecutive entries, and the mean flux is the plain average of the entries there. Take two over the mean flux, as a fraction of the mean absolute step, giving 6.1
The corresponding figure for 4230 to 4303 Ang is 4.2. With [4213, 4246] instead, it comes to 5.2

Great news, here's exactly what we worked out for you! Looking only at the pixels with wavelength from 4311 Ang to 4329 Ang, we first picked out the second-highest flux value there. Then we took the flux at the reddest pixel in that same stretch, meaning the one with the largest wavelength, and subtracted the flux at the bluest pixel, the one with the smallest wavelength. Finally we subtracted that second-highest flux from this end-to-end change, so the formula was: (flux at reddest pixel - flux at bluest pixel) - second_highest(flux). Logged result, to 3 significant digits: -2.19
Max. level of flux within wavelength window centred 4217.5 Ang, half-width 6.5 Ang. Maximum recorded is 2.45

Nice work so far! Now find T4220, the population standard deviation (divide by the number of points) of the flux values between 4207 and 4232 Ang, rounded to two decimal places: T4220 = 0.13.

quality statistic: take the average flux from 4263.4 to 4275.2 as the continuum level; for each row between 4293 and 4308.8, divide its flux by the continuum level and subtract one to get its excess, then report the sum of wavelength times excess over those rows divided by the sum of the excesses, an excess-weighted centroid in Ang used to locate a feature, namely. 4301.5 Ang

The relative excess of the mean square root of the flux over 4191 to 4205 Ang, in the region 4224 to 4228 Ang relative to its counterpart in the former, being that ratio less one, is 0.05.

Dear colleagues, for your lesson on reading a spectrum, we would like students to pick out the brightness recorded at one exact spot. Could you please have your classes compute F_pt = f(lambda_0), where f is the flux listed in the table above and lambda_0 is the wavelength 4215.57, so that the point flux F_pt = 2.13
